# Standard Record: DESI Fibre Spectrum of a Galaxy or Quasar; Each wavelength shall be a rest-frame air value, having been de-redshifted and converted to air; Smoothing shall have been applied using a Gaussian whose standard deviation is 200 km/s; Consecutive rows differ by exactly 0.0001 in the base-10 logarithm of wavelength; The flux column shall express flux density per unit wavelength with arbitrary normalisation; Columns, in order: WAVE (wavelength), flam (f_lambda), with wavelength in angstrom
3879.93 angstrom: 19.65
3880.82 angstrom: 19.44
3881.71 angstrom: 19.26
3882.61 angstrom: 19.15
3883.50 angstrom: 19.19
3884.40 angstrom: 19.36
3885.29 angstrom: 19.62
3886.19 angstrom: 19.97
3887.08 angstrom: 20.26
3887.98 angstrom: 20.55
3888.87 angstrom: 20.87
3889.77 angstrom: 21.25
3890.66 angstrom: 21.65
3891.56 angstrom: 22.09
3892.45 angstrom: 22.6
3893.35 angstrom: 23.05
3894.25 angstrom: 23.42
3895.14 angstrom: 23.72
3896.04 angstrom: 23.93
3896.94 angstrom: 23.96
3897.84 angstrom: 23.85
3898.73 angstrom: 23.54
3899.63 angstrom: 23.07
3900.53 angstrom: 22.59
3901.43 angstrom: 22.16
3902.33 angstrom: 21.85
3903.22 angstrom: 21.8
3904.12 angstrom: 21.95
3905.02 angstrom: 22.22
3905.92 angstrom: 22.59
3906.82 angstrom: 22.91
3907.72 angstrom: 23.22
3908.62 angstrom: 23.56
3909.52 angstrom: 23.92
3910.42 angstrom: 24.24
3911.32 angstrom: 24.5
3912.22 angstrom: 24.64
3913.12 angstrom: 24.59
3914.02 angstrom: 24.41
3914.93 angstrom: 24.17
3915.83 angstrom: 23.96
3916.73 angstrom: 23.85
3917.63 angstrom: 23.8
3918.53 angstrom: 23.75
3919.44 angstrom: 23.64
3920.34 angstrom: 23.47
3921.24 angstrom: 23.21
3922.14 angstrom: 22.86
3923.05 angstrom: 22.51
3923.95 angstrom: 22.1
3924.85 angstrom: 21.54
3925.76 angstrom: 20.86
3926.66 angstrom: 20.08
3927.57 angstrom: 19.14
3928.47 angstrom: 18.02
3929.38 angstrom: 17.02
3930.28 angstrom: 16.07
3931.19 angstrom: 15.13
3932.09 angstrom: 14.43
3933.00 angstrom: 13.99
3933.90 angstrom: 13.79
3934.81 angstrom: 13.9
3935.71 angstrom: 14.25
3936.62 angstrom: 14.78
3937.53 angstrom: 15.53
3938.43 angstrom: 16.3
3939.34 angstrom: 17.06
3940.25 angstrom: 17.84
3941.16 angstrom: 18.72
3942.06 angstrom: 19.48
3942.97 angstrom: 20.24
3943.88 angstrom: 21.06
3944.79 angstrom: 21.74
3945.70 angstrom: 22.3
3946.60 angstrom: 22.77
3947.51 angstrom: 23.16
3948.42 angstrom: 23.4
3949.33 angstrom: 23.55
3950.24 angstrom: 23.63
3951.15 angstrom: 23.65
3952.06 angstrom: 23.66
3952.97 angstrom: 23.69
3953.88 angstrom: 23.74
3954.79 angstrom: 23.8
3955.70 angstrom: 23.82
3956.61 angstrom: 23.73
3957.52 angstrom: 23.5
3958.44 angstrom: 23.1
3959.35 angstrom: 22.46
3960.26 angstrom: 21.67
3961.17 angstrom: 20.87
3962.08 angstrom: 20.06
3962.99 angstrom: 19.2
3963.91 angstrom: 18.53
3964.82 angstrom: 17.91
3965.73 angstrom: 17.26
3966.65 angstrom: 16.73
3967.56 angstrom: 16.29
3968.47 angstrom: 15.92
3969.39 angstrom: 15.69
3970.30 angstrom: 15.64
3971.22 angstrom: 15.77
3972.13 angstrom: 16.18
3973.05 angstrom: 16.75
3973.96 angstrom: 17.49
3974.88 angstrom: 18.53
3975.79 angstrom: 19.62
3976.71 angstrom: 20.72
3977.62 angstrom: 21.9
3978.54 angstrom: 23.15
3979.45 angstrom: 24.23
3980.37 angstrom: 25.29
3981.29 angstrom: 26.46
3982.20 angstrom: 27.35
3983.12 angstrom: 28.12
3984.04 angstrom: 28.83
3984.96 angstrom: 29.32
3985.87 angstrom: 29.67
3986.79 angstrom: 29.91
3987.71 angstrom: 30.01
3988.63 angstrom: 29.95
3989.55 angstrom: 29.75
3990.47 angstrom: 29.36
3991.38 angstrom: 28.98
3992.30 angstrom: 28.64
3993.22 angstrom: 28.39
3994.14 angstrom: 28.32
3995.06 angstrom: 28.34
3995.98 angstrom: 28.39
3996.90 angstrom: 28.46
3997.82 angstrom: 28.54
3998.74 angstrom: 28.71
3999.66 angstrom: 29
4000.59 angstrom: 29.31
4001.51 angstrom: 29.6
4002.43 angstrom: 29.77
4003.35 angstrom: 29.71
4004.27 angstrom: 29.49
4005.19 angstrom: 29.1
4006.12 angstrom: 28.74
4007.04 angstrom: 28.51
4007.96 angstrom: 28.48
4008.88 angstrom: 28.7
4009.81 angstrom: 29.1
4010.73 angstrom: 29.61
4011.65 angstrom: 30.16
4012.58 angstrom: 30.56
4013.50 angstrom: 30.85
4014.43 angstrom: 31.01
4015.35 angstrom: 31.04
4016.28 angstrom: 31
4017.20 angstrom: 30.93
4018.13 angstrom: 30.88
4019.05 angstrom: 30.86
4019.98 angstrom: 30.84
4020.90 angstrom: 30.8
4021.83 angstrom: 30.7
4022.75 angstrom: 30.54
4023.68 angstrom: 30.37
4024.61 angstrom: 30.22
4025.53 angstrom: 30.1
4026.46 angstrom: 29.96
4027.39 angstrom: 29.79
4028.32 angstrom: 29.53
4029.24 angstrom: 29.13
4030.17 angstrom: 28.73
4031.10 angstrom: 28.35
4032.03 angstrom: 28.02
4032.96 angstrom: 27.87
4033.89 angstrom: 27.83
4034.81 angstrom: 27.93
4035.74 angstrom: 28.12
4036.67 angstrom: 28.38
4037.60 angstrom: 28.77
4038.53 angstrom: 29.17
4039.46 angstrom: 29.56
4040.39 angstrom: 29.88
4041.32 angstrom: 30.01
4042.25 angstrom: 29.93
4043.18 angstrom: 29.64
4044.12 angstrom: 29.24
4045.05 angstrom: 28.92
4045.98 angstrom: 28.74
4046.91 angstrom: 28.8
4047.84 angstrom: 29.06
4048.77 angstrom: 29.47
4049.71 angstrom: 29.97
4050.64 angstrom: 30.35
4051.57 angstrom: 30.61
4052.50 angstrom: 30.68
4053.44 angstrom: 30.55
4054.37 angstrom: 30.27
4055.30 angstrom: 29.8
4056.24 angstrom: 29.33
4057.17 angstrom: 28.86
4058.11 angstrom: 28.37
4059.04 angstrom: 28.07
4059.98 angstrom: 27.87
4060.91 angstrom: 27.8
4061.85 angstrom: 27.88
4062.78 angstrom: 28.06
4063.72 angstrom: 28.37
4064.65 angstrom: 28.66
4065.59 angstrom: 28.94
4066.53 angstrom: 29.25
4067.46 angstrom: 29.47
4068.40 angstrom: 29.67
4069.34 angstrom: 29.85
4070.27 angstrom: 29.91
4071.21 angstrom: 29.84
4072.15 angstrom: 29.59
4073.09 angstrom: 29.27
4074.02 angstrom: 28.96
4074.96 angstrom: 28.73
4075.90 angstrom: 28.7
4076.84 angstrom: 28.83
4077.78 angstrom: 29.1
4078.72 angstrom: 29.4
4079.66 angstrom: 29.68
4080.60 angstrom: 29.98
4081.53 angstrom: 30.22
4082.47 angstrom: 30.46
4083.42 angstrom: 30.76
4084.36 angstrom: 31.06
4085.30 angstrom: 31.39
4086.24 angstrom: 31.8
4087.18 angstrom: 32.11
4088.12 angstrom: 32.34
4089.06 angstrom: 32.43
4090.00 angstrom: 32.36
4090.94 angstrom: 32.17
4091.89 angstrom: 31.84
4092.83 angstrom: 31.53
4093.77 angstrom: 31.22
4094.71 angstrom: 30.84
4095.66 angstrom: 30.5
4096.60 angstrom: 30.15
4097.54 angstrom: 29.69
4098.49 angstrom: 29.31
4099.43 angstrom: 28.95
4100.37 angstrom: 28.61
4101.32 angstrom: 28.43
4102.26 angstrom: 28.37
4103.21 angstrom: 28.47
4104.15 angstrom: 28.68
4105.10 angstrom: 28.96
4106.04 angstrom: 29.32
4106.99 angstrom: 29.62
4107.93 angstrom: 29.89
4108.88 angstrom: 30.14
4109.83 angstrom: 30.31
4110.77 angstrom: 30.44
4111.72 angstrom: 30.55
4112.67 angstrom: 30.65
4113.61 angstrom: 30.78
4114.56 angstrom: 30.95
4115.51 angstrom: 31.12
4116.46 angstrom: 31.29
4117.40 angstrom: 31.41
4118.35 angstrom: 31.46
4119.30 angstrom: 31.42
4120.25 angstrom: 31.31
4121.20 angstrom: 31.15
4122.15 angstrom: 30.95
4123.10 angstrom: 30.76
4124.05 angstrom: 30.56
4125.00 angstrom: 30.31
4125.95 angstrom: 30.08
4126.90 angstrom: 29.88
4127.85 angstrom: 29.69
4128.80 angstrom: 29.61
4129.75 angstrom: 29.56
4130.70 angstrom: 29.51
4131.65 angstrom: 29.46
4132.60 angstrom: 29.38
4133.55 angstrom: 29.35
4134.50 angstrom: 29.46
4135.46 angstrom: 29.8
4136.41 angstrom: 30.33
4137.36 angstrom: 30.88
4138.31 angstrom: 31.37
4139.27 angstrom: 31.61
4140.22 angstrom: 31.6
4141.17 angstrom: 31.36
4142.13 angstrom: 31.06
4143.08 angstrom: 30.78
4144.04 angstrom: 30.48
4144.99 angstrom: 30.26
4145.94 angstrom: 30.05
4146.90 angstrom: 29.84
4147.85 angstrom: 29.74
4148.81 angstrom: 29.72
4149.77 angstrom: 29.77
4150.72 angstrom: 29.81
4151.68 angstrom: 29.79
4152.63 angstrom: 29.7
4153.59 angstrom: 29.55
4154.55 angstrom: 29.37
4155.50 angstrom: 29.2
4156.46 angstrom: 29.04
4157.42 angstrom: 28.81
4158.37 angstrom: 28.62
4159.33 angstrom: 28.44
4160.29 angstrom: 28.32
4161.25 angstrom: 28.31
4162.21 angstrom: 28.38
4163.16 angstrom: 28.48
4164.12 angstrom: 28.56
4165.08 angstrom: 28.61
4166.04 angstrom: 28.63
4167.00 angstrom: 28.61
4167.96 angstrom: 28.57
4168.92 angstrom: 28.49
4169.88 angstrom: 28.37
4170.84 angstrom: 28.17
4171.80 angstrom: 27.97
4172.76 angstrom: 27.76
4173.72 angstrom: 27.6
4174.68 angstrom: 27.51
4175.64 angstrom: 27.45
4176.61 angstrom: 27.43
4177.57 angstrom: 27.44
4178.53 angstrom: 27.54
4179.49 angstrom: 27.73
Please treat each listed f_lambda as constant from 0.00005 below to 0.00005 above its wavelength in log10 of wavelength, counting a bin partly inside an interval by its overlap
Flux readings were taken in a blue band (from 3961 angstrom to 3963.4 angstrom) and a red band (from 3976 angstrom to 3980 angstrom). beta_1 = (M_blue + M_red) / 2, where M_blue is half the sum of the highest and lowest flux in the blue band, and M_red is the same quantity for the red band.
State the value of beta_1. 21.3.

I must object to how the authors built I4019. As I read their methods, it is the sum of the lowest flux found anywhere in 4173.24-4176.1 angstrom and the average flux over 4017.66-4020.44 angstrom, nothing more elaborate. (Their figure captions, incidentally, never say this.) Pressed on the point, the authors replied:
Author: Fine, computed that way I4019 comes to 58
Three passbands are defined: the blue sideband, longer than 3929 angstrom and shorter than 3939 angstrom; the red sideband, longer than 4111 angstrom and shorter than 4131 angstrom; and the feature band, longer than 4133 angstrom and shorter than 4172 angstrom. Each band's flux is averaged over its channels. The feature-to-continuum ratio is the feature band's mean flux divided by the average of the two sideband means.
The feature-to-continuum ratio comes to 1.29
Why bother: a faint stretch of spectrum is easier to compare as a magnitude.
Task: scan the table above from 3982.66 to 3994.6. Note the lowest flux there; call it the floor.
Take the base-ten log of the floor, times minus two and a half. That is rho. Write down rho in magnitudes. -3.62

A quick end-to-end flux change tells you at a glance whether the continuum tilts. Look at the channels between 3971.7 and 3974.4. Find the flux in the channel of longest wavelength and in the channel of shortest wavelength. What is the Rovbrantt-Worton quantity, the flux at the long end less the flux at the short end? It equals 1.3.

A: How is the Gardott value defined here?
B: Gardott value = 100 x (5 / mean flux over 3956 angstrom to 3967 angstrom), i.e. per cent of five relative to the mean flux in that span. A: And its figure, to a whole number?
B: 24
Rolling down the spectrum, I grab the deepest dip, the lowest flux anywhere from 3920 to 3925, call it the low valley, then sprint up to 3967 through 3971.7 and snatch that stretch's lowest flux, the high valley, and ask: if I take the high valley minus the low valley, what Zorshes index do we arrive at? -6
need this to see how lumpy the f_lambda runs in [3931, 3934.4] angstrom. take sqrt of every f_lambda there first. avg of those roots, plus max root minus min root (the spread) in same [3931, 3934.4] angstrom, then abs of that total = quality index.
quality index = 4.0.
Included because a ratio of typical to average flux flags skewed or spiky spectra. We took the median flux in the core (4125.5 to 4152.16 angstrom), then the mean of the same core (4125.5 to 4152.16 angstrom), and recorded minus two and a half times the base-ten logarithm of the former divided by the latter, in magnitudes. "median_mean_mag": 0.012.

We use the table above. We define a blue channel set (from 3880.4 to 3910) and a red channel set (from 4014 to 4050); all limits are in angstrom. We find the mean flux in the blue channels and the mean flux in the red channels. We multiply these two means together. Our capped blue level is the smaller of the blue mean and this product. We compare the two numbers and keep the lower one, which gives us 21.9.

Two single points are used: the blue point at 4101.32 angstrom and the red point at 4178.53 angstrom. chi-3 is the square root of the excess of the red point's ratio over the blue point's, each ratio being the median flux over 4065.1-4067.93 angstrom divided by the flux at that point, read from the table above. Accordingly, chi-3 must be 0.18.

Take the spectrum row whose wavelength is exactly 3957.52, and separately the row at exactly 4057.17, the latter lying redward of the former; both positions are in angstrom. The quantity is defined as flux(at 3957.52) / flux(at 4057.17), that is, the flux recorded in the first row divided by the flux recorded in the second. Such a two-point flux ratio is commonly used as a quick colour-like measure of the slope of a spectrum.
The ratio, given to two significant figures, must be 0.81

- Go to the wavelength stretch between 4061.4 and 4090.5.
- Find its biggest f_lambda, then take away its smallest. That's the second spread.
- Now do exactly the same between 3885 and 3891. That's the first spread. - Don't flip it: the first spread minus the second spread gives -2.5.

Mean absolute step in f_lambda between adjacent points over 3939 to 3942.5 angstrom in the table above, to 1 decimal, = 0.8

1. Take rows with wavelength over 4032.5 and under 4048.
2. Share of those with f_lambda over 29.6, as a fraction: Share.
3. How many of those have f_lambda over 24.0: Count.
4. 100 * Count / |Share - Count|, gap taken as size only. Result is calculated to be 101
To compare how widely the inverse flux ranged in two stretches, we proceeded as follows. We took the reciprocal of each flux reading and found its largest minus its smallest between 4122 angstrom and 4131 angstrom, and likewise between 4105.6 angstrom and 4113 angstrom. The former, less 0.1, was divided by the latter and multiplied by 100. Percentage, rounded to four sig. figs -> -6650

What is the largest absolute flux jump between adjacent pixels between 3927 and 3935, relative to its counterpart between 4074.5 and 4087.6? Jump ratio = 2.7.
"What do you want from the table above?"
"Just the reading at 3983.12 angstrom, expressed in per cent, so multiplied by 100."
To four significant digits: 2812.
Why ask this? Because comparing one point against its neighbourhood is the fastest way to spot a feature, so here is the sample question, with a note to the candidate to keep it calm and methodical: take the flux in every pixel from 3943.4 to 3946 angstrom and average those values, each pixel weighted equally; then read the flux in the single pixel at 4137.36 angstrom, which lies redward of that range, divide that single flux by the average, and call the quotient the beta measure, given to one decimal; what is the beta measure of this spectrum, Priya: 1.4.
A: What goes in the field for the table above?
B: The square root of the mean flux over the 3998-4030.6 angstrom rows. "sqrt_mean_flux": 5.47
